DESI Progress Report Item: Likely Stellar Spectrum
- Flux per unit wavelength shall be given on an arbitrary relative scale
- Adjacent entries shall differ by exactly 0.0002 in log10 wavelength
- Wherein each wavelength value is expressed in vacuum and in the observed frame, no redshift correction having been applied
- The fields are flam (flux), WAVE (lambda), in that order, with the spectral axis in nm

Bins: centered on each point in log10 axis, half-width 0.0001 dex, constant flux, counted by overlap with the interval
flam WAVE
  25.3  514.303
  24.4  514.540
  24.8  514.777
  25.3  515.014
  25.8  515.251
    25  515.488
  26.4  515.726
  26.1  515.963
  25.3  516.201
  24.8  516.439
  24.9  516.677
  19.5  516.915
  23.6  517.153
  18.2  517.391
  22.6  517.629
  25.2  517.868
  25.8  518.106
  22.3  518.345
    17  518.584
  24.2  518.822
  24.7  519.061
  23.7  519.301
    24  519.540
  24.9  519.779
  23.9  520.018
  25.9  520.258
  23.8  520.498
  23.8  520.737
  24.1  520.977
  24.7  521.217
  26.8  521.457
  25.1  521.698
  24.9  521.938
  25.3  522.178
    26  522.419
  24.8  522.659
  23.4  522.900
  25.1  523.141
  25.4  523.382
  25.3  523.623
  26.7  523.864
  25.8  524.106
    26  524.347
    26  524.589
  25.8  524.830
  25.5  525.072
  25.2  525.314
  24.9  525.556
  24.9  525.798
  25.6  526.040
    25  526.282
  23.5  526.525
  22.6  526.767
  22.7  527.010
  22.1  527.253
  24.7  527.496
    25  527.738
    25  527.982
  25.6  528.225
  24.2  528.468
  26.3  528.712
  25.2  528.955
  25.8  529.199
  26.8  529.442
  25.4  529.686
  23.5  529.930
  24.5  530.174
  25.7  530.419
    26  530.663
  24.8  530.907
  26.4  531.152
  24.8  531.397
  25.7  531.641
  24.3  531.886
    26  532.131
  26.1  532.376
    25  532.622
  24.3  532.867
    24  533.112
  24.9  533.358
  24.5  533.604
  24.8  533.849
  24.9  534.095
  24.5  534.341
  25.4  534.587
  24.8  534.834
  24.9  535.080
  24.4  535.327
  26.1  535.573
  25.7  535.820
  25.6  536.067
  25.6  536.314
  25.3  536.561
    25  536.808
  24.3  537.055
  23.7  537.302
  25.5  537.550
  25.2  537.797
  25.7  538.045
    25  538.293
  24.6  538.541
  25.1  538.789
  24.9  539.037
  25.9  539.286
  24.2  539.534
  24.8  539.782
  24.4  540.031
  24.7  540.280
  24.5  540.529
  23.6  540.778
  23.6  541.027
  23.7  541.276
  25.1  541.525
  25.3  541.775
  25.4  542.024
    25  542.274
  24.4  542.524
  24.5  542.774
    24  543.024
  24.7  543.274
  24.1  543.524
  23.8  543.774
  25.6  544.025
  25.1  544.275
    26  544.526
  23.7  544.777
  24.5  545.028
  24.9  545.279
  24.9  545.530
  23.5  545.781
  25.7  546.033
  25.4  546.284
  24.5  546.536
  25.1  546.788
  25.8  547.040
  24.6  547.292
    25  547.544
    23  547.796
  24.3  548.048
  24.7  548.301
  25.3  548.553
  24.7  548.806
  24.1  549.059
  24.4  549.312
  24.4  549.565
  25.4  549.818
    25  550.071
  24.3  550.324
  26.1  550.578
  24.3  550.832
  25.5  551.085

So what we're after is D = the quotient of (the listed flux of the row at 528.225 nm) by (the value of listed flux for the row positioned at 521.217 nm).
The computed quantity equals 1.04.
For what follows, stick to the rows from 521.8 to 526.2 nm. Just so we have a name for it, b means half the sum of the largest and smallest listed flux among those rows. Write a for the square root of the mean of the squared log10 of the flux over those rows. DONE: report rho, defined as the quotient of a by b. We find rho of 0.0561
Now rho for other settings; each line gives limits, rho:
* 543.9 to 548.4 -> 0.0569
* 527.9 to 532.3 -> 0.0558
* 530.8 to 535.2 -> 0.0555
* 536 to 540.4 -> 0.0563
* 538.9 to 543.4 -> 0.0562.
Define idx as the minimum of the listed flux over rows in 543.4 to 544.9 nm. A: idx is 23.7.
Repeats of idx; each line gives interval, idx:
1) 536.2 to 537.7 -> 23.7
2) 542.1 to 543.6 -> 24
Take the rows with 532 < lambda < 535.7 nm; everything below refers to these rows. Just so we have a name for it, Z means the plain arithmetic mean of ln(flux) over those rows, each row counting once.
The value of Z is 3.22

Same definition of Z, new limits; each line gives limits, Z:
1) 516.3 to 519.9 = 3.13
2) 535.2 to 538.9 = 3.22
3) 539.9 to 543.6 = 3.20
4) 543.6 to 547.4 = 3.21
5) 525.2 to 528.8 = 3.20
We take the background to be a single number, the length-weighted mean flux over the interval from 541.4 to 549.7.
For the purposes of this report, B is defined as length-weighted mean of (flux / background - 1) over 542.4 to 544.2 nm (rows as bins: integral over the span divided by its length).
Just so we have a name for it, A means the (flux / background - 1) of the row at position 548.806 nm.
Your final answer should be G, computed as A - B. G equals 0.010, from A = 0.000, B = -0.010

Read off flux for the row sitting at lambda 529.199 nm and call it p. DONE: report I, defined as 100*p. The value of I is 2580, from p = 25.8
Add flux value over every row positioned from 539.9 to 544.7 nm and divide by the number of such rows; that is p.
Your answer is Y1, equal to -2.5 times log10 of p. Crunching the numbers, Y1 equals -3.478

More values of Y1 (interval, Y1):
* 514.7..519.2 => -3.440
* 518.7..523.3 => -3.481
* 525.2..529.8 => -3.485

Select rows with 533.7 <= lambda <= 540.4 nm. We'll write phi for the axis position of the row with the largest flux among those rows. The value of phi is 535.573 nm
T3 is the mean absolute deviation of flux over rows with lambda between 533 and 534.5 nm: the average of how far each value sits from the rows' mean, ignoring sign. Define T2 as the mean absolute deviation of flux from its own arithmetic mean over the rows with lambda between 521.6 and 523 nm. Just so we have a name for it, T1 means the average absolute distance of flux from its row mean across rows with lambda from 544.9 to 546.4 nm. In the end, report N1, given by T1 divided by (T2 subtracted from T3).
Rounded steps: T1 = 0.54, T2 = 0.55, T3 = 0.27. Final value -2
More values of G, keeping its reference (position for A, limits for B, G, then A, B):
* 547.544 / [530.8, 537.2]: -0.003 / 0.012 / 0.015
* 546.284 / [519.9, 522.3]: 0.023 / 0.028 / 0.005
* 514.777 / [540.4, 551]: 0.005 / 0.004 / -0.002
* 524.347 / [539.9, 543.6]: 0.062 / 0.052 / -0.010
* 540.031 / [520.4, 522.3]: -0.017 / -0.013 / 0.005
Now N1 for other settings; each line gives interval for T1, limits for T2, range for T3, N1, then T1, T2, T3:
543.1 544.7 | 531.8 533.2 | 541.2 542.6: -3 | 0.68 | 0.75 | 0.51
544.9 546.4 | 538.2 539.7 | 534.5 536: 4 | 0.54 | 0.38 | 0.52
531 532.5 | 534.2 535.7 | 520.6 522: 3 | 0.67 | 0.49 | 0.70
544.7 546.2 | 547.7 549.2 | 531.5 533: 4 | 0.63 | 0.55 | 0.70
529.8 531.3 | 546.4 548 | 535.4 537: -2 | 0.88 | 0.63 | 0.27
